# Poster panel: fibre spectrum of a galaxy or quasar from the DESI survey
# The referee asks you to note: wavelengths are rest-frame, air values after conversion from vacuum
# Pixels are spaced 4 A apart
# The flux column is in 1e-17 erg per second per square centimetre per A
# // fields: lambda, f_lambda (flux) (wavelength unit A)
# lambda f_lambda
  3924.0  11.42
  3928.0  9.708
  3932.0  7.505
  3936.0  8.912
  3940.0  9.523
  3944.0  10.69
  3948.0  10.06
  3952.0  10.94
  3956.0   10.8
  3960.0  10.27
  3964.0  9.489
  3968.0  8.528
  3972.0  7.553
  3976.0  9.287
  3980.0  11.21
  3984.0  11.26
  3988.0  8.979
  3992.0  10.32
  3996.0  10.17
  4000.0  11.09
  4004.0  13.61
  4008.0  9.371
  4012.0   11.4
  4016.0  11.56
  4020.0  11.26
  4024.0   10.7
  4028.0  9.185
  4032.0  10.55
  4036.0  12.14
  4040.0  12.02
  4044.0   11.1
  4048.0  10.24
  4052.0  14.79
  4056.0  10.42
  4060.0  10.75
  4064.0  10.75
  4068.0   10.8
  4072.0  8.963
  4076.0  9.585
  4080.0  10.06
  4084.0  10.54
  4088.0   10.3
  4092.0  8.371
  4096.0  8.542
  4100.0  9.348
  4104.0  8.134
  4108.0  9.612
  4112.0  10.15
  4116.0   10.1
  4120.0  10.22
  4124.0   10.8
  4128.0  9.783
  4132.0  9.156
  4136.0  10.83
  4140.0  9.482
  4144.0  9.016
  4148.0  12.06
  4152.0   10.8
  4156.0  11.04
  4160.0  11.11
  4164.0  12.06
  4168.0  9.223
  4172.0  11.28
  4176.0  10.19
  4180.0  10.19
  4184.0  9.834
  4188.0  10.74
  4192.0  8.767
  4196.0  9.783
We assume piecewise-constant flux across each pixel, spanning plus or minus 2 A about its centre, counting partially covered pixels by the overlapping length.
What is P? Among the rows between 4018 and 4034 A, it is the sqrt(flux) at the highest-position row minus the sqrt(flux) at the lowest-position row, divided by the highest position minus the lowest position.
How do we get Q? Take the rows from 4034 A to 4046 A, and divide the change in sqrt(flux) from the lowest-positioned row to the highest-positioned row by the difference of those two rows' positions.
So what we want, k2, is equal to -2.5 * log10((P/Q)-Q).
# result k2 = 0.8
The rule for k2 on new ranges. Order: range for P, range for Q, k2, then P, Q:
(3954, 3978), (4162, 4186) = 0.3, -0.012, -0.017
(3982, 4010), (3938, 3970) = -0.8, -0.012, -0.006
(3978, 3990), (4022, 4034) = -3.0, -0.044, -0.003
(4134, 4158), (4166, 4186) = 1.5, 0.002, 0.006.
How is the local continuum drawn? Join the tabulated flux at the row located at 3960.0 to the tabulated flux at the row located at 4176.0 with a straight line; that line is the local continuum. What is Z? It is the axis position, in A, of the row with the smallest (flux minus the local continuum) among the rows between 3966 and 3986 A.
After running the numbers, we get 3972.0 A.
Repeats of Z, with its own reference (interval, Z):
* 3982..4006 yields 3988.0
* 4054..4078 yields 4072.0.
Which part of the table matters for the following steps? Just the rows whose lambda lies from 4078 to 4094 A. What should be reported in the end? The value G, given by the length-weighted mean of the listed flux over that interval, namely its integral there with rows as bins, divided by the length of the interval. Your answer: 9.8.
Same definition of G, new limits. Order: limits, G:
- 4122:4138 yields 10.1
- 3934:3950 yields 9.8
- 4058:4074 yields 10.3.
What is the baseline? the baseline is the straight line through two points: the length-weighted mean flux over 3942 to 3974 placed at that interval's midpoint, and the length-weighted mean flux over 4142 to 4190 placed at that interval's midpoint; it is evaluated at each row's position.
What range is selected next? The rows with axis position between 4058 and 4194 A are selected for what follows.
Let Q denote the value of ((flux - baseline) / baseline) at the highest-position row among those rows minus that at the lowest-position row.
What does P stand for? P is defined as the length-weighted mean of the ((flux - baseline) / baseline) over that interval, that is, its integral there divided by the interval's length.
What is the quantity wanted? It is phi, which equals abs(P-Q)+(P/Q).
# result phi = 0.4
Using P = -0.04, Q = -0.24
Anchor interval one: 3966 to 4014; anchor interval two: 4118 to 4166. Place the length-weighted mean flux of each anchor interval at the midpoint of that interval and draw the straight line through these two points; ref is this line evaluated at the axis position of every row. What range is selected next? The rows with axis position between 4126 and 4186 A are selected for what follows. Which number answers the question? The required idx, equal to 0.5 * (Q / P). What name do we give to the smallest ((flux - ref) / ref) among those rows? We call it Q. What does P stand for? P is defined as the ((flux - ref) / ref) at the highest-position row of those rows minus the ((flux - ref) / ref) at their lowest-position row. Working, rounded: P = 0.00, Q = -0.14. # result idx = 14.9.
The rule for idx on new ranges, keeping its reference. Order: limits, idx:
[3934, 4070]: -0.8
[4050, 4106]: 0.2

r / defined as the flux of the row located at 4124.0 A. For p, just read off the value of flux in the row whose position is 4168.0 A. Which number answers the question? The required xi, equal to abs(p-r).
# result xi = 1.58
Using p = 9.223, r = 10.8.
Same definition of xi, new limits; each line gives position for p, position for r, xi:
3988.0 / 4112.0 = 1.17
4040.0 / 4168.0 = 2.80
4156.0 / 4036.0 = 1.10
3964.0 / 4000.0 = 1.60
